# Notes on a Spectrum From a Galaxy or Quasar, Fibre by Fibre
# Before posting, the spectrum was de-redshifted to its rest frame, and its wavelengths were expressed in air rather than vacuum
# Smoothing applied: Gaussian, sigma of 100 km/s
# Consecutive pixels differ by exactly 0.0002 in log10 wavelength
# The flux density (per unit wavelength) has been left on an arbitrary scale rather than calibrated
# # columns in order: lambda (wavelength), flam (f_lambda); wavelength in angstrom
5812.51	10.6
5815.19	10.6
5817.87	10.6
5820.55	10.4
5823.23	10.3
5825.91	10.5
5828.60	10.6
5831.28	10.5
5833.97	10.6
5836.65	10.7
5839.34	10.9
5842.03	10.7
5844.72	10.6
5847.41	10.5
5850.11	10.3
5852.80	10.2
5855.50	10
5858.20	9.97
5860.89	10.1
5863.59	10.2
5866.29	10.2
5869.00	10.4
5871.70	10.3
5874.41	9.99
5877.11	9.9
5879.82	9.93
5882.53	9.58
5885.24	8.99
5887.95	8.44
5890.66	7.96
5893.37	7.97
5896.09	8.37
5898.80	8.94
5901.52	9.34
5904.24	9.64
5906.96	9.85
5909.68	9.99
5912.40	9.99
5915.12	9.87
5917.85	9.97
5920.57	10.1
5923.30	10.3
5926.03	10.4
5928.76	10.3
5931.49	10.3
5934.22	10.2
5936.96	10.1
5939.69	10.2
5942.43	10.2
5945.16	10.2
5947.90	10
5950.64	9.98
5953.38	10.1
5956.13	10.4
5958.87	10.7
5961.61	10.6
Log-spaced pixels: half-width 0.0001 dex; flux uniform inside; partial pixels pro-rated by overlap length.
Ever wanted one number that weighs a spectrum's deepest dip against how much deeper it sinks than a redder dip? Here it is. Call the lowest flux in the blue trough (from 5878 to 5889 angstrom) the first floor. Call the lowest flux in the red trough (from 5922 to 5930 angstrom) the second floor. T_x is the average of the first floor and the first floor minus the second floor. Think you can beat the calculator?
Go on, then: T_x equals 3.3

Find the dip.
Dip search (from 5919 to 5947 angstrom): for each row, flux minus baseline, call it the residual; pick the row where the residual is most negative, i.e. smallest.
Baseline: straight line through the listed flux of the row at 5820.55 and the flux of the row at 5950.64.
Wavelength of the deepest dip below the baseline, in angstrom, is 5920.57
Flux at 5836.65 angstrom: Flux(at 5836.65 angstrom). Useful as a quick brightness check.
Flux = 10.7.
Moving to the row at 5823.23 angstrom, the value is 10.3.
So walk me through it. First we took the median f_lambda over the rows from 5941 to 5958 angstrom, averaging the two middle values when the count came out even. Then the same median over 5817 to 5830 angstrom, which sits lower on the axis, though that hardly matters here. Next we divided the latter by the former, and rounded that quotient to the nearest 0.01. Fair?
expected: 1.03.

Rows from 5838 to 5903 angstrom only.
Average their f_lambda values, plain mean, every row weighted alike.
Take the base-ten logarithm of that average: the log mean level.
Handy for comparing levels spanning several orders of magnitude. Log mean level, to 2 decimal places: 0.99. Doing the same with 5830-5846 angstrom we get 1.03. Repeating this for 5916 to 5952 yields 1.01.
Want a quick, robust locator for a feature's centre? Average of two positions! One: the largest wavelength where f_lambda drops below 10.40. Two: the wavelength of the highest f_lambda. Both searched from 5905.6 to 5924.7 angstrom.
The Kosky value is 5923.3 angstrom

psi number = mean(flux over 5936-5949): 10.1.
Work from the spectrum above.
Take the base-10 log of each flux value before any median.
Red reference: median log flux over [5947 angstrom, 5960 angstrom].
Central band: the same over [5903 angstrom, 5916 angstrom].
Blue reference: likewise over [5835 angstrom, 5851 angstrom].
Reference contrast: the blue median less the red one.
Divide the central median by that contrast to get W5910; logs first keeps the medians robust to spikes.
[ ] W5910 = 43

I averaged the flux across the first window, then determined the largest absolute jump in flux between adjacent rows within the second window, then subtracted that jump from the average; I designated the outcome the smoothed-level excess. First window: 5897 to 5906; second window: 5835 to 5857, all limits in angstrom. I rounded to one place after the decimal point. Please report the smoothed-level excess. 9.1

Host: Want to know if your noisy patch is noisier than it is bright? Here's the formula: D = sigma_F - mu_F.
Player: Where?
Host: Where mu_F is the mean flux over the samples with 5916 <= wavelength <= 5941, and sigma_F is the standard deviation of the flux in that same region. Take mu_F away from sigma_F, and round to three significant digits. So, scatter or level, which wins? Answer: -10.1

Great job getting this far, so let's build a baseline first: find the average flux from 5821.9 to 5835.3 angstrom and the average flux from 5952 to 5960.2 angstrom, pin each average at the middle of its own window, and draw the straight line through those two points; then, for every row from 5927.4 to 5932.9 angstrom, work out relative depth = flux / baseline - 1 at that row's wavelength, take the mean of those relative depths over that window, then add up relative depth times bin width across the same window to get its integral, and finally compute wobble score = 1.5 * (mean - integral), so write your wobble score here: 0.08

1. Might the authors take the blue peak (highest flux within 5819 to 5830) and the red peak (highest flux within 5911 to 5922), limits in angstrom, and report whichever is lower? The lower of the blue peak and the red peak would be 10.1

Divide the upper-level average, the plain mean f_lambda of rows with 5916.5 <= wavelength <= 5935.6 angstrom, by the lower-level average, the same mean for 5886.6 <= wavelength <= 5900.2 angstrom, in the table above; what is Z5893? 1.23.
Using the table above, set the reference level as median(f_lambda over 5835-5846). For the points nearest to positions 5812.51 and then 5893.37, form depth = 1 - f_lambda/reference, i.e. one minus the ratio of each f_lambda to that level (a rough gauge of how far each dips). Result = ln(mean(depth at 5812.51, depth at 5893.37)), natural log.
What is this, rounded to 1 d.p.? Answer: -2.0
